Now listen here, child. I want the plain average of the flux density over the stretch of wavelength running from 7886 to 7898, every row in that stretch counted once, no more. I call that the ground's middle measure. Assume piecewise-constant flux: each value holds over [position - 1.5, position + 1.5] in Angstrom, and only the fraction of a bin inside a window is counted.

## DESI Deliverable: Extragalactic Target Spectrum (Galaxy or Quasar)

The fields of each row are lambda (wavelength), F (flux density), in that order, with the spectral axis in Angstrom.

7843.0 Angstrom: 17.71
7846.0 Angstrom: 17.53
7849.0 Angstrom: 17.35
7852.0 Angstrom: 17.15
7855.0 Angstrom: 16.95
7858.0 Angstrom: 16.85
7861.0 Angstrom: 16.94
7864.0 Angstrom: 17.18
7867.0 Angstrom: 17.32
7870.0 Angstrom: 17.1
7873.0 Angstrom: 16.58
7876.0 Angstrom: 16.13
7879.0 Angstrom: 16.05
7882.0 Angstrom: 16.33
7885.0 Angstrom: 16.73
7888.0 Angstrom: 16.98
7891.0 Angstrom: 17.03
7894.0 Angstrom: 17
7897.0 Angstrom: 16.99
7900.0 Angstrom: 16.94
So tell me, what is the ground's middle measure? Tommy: 17.0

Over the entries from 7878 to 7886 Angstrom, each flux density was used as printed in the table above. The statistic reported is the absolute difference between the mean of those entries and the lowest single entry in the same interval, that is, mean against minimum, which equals 0.32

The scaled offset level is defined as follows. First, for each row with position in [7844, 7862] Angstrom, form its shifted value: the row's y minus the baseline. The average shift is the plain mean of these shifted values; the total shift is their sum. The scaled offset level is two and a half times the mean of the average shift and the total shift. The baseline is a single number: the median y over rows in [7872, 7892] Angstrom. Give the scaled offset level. 4.8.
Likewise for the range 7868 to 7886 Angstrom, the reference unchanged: -0.8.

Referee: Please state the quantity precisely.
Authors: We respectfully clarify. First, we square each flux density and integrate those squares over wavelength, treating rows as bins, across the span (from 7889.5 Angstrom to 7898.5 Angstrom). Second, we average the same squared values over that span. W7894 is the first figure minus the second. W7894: 2314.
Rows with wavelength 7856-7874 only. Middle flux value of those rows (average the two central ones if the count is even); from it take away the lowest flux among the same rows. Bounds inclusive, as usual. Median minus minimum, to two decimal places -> 0.44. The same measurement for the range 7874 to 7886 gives 0.18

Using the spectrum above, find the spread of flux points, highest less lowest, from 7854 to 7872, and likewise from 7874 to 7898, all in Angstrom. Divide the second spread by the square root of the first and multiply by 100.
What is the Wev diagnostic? 143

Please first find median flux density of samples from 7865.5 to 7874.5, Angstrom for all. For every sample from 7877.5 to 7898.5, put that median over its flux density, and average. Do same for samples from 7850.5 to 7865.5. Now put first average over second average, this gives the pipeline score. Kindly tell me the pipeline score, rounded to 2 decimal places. 1.02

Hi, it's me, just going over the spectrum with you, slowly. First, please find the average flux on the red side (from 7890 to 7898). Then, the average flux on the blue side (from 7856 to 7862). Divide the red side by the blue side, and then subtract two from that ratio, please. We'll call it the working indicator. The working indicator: -0.99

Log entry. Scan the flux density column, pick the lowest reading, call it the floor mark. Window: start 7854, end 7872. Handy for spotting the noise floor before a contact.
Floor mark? 16.85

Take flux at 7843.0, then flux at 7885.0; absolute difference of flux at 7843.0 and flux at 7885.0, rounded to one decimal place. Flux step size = 1.0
